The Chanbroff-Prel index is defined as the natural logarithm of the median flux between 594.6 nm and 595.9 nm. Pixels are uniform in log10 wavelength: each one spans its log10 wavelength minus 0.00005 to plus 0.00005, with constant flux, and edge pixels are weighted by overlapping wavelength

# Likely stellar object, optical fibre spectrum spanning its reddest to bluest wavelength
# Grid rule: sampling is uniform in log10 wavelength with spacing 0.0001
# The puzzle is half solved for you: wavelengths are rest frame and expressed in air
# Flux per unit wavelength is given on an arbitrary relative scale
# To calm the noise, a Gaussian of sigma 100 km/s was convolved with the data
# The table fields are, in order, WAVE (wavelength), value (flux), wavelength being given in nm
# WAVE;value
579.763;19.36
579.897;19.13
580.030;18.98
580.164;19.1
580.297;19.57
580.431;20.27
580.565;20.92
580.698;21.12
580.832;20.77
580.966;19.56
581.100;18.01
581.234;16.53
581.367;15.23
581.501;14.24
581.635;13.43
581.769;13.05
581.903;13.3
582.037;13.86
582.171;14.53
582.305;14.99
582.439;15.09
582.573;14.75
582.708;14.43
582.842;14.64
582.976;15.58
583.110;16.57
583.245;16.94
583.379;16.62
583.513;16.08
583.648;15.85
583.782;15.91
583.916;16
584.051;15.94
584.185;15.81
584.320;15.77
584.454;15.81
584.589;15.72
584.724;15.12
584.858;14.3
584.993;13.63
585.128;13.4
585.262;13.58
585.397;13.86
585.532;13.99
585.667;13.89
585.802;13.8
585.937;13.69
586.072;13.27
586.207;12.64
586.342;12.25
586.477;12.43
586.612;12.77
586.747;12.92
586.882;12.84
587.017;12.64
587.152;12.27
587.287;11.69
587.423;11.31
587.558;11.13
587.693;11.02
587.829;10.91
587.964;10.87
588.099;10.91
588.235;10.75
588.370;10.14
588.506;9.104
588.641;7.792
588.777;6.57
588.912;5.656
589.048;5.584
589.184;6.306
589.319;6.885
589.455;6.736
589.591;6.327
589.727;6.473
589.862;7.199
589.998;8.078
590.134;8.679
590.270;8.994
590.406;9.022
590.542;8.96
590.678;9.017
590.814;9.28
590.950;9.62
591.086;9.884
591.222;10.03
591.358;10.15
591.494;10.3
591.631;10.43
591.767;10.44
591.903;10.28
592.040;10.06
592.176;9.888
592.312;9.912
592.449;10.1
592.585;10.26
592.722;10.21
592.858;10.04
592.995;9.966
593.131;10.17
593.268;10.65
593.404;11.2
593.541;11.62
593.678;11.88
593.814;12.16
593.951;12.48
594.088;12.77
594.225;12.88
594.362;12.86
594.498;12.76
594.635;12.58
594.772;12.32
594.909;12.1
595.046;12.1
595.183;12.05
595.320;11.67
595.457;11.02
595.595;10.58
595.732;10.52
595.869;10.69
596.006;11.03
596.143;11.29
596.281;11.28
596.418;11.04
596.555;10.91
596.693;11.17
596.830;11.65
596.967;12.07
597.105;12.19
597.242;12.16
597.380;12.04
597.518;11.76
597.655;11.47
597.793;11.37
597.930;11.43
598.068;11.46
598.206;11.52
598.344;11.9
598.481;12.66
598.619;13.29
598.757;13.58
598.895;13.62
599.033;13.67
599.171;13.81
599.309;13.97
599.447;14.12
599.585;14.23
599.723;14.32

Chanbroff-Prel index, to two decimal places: 2.47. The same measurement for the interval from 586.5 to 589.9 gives 2.37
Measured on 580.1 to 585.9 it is 2.75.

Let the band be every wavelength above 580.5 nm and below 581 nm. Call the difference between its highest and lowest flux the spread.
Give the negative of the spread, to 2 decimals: -1.56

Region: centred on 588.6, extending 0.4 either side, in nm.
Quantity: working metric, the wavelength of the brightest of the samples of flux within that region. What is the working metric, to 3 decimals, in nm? 588.235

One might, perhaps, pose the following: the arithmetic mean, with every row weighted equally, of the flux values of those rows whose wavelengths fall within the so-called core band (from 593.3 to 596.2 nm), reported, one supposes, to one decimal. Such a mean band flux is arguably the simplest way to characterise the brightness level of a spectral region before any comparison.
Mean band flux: 11.8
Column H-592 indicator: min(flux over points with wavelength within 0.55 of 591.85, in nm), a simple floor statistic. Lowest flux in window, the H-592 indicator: 9.888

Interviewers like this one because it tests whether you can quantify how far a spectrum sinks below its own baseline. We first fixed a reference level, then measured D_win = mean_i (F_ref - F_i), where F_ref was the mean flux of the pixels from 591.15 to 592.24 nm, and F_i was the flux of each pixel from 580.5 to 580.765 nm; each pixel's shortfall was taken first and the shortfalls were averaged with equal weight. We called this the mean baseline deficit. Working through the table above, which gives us -11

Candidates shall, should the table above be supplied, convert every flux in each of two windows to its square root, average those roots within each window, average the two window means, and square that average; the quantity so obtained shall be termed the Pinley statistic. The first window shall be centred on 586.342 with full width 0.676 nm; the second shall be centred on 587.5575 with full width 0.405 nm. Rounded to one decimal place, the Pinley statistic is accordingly 11.9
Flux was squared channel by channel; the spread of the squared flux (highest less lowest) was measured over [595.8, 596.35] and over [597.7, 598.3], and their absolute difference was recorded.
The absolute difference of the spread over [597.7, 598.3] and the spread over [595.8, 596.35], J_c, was 10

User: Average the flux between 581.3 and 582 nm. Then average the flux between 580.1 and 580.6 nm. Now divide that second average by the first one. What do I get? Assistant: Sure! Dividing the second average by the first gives 1.44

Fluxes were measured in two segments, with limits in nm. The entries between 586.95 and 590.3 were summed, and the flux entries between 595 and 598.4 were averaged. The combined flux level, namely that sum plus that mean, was 235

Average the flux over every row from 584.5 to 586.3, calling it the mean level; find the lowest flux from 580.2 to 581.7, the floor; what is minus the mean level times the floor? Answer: -187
